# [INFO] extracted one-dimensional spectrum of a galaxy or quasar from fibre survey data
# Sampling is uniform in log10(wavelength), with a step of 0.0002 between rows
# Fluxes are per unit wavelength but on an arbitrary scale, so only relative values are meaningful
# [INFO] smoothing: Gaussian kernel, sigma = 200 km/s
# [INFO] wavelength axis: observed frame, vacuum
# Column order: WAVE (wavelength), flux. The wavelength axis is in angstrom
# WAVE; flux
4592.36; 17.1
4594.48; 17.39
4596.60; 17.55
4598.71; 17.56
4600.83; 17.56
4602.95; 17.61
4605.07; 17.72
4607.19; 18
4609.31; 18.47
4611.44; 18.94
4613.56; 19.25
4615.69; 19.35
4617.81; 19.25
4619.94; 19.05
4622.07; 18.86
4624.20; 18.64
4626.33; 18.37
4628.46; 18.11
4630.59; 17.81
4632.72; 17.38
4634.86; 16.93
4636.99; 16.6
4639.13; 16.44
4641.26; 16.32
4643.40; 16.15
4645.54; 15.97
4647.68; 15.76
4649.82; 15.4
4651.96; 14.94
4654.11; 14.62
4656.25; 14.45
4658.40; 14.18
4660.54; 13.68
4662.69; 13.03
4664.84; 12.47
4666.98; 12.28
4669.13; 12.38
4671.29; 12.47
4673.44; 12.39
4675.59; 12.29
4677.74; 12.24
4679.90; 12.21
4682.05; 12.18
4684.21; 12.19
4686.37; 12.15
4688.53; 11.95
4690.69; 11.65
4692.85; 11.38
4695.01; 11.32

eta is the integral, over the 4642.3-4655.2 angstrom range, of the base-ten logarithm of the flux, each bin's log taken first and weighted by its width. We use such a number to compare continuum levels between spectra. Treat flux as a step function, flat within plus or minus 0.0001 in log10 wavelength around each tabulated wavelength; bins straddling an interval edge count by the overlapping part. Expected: 15.3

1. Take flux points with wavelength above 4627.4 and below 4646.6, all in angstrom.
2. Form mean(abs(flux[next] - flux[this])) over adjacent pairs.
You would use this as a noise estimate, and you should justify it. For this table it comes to 0.27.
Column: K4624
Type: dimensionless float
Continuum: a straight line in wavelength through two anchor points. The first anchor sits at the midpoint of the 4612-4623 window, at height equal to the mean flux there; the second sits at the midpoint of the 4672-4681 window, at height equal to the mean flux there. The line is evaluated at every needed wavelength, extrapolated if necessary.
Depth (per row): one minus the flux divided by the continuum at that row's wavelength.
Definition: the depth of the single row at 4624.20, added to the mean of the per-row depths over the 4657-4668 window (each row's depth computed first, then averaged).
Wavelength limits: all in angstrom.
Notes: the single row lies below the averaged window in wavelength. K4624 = 0.04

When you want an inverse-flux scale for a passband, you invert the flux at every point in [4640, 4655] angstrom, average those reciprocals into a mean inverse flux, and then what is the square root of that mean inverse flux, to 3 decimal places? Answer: 0.253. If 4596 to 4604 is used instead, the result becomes 0.239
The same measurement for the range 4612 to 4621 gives 0.228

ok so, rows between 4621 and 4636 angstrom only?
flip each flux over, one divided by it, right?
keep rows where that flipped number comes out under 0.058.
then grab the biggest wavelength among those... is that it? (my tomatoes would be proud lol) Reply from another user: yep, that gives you 4632.72 angstrom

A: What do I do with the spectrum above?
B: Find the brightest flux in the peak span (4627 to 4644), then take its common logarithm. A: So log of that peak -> 1.26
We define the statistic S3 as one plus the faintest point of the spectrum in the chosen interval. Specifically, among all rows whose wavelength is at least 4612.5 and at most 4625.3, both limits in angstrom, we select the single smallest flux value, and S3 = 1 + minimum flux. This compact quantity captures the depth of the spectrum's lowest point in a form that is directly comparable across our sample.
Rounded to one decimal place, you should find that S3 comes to 19.6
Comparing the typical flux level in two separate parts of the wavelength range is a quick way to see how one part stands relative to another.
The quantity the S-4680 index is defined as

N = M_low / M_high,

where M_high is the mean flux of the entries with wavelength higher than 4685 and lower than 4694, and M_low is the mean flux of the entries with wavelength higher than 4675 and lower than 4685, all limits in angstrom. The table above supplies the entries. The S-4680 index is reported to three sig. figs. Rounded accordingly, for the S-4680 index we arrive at 1.04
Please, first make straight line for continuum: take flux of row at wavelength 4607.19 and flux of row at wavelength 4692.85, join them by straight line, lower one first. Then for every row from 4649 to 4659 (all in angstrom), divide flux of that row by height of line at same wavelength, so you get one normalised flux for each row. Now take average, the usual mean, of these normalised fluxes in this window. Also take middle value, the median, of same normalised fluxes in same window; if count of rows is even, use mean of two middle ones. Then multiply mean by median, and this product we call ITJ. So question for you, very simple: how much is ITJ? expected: 1.04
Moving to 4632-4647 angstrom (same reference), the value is 1.13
